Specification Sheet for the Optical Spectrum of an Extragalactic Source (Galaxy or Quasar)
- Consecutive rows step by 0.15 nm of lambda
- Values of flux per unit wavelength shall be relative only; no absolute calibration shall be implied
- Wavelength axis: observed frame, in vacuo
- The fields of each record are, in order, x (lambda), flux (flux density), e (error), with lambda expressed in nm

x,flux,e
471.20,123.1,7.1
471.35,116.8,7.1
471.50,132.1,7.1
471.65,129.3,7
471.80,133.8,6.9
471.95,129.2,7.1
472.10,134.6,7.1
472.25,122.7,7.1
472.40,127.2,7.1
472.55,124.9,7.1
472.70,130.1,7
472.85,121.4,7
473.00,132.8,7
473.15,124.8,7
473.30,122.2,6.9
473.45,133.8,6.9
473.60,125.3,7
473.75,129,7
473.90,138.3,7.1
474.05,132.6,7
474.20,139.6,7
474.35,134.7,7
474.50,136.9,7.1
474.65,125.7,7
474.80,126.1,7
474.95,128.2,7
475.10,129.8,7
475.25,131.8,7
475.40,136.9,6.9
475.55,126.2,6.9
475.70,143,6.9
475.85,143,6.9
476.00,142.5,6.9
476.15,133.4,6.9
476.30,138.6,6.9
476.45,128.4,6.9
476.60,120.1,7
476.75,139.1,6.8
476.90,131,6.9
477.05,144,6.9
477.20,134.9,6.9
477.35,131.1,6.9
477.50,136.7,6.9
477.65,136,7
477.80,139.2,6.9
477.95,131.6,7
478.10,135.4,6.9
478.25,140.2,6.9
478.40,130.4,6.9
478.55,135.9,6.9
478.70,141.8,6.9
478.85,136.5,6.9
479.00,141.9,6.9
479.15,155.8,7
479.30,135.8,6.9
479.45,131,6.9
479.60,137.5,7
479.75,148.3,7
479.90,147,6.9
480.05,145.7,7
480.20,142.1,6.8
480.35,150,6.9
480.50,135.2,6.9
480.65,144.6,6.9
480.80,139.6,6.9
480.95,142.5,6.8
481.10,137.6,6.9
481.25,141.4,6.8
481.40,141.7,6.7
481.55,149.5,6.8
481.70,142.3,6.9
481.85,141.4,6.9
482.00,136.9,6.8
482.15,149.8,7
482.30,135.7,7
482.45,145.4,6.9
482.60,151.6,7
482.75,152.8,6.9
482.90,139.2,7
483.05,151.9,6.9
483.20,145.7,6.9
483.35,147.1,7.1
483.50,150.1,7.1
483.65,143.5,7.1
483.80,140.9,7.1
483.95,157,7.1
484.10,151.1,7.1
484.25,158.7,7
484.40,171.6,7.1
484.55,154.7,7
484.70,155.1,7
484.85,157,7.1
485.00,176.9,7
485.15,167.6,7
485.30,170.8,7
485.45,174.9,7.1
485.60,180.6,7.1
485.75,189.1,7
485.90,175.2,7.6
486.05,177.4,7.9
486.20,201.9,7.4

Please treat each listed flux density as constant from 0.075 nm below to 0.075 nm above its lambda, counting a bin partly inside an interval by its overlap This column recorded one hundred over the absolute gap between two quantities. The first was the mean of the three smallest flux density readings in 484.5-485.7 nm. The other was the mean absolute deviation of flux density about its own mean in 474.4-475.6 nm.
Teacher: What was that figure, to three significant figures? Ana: 0.659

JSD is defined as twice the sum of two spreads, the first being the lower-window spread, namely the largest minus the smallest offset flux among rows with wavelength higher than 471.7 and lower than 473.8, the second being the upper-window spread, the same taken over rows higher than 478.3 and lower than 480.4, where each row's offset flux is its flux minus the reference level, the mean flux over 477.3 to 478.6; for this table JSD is 77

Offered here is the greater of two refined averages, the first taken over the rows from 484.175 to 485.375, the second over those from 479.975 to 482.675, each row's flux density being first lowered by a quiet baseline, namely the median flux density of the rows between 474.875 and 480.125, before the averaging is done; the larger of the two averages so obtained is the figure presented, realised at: 28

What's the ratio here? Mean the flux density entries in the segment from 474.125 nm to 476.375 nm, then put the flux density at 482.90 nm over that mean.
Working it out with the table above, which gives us 1.04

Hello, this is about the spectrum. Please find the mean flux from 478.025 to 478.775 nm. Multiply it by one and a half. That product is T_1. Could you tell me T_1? 205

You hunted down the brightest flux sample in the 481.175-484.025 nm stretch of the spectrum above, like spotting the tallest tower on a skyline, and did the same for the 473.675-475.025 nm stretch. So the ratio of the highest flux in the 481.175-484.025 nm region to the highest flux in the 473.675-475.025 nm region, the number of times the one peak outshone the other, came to 1.12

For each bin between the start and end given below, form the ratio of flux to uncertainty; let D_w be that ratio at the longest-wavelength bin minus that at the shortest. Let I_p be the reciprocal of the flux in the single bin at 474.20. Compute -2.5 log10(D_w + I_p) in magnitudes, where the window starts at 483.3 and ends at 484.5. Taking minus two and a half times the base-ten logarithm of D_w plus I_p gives -1.3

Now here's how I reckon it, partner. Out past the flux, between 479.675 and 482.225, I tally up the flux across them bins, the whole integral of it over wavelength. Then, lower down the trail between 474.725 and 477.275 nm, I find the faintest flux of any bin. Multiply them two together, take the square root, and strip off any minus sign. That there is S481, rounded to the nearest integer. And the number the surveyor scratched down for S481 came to 209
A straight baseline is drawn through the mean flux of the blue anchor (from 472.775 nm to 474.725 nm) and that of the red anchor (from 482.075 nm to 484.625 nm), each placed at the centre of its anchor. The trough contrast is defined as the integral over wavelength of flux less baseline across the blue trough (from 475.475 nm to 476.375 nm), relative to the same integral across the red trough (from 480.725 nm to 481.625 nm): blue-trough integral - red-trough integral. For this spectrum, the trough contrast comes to 5.6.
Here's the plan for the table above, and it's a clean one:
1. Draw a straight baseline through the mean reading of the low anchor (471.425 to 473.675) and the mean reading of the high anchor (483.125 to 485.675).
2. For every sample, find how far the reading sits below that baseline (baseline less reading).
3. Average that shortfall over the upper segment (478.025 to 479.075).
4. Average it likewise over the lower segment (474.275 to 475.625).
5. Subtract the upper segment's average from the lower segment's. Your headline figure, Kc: -2.6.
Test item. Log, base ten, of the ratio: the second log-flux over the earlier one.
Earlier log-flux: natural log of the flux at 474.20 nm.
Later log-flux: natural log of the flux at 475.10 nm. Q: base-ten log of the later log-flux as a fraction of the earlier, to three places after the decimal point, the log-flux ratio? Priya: -0.006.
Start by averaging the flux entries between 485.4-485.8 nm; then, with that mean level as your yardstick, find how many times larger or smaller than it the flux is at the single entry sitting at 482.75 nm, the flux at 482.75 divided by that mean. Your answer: 0.84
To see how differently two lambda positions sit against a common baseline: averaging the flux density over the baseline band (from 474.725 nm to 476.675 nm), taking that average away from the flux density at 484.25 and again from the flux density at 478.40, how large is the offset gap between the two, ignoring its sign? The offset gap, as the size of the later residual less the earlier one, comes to 28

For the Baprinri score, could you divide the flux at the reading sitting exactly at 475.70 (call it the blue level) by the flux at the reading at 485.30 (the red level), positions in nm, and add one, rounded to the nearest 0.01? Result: 1.84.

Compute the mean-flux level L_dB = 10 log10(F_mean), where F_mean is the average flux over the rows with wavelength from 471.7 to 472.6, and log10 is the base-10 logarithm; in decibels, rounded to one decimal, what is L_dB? 21.1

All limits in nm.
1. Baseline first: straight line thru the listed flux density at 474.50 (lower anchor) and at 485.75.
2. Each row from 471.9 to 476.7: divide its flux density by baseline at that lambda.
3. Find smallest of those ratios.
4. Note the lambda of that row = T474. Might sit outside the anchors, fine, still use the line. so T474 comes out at 476.60 nm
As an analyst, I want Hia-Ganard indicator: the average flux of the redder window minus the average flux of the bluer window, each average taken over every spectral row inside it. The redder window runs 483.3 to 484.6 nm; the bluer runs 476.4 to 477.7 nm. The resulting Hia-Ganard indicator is 19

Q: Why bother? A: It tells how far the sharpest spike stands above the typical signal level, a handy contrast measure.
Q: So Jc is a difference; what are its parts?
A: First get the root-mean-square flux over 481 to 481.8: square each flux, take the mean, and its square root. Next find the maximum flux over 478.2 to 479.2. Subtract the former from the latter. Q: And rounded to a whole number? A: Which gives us 13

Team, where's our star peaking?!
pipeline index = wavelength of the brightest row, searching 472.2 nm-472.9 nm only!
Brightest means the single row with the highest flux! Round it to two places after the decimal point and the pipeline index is 472.70 nm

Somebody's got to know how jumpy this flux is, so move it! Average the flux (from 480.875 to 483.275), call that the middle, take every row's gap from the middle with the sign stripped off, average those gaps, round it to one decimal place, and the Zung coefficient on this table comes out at 4.8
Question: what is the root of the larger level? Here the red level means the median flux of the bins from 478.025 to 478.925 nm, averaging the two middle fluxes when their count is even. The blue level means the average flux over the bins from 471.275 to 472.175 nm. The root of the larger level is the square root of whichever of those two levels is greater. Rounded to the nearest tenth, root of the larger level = 11.7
